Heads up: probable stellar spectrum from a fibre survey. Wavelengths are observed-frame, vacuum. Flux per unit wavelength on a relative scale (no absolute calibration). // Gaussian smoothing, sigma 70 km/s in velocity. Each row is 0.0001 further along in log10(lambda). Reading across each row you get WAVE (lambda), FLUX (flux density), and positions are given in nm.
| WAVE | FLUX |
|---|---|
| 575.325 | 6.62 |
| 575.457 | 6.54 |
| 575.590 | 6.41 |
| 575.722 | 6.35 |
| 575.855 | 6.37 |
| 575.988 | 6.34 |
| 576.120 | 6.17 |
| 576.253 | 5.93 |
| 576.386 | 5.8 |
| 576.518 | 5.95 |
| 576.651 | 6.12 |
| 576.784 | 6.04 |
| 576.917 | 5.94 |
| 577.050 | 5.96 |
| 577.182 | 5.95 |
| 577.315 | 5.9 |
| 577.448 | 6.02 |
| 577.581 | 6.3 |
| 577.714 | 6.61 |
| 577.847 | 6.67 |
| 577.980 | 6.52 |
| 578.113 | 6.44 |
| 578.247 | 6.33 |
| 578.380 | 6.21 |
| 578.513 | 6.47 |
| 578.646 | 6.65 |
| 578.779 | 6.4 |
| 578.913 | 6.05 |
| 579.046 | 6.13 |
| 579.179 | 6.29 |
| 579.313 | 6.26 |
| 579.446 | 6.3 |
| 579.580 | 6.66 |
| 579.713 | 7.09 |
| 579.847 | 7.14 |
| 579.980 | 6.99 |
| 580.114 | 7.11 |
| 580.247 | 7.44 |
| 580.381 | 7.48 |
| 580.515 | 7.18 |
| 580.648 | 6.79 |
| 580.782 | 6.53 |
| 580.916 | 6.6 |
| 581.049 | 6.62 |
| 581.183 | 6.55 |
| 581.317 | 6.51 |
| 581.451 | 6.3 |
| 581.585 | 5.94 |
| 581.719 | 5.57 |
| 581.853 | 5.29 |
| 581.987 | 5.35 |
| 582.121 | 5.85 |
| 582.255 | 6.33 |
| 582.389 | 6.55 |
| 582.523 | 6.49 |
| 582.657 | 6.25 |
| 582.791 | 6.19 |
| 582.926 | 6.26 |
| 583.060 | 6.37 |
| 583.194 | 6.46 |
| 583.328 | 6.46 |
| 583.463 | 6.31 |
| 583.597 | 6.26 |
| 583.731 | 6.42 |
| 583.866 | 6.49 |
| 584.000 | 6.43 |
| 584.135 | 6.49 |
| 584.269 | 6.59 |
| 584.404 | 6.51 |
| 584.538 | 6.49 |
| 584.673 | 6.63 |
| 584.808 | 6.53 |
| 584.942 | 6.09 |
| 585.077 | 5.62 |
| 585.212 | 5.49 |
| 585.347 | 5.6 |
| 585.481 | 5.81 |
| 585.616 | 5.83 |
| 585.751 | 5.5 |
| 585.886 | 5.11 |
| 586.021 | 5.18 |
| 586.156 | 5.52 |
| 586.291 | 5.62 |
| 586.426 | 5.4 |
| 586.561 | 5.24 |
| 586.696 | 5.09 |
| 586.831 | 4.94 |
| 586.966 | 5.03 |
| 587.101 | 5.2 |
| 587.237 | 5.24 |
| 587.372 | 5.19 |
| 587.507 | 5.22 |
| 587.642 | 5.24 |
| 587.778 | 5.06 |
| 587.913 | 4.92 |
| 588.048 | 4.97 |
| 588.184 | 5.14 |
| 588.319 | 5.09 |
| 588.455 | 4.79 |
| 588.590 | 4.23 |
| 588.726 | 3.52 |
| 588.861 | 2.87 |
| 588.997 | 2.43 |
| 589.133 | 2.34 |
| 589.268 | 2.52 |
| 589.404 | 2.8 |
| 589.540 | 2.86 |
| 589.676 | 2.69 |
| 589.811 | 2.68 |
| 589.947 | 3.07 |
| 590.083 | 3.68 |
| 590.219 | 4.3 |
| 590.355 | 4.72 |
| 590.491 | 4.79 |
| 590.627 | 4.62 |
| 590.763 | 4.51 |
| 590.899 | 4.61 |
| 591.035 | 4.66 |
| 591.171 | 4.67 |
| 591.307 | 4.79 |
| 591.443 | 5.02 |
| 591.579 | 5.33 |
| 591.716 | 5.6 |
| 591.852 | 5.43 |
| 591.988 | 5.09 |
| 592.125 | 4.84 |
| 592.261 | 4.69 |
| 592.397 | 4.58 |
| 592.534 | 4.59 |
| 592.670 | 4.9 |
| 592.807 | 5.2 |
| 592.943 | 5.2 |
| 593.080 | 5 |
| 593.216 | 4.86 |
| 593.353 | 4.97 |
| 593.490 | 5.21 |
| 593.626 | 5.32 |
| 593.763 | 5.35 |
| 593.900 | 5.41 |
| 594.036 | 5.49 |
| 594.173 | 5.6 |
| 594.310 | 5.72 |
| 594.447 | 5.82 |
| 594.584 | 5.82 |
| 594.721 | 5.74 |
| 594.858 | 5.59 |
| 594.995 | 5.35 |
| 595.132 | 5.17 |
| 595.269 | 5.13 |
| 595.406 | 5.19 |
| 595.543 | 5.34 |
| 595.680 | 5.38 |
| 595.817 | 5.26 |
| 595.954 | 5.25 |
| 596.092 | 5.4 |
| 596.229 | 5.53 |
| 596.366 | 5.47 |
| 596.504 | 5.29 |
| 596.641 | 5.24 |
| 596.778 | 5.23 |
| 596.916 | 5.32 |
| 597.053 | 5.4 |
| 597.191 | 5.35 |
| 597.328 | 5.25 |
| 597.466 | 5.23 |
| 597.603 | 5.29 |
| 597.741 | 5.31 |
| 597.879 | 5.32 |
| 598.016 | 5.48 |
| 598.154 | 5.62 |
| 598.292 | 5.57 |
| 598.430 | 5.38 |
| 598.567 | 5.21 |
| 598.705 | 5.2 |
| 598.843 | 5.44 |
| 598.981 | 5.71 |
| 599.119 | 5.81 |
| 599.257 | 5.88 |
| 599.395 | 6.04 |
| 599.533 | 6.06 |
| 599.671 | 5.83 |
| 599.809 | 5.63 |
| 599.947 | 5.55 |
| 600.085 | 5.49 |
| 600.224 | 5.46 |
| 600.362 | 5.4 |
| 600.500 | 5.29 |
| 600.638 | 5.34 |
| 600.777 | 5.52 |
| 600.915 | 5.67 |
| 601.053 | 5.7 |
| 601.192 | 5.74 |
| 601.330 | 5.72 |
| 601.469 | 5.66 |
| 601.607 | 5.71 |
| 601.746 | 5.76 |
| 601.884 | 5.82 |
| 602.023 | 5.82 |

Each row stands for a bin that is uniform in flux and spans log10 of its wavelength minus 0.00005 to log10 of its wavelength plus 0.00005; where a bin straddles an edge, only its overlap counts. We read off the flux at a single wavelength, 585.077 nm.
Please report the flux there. 5.62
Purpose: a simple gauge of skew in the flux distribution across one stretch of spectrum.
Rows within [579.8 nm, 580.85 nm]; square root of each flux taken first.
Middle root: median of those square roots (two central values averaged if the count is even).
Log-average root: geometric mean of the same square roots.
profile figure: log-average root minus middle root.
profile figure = -0.009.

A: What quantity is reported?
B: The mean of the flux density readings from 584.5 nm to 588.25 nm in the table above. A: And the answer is 5.5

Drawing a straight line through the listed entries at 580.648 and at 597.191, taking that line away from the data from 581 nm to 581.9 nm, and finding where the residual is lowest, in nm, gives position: 581.853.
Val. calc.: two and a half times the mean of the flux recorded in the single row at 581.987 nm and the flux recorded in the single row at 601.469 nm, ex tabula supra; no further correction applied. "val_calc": 13.76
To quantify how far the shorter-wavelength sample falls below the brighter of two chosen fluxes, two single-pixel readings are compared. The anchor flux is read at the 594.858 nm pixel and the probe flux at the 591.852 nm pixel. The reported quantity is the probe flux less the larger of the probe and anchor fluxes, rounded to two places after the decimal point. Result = -0.16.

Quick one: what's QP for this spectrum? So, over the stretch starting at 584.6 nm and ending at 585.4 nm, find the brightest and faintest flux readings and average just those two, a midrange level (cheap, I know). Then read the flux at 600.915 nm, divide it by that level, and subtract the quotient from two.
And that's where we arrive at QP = 1.1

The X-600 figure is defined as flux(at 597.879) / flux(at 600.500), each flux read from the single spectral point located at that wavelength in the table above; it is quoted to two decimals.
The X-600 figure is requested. 1.01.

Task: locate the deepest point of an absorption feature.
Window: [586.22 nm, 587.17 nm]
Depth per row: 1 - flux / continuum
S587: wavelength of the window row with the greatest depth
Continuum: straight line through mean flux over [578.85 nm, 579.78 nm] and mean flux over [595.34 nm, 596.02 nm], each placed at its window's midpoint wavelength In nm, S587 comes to 586.831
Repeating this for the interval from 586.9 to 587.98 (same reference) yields 587.913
